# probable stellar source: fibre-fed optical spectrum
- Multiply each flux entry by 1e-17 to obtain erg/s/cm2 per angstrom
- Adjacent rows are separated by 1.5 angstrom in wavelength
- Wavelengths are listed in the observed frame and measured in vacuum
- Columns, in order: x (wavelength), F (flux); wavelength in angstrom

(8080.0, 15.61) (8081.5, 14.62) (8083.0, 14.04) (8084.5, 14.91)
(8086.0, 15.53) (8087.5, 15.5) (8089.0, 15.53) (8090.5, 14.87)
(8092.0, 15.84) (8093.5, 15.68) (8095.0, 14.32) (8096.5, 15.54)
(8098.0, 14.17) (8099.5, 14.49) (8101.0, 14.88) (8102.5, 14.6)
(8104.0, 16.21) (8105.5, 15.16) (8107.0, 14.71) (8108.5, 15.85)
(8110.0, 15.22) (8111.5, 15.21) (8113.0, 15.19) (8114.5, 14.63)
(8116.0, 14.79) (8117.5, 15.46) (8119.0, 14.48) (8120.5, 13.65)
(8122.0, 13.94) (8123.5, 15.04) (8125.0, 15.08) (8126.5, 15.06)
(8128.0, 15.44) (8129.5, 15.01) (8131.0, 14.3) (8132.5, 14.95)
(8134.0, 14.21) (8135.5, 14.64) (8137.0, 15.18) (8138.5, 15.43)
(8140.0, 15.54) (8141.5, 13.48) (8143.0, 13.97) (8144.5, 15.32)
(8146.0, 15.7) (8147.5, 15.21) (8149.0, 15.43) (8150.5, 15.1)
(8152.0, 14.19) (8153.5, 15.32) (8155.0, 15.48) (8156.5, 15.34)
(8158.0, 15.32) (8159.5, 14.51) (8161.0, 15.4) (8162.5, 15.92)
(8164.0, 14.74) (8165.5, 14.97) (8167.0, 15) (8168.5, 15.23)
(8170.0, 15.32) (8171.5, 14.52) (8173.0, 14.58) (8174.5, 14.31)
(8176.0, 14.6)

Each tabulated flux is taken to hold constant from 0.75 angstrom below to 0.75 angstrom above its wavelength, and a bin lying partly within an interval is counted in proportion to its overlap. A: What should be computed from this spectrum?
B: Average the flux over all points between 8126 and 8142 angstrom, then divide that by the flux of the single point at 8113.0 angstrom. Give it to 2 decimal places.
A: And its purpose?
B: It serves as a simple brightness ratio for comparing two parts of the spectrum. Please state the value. 0.98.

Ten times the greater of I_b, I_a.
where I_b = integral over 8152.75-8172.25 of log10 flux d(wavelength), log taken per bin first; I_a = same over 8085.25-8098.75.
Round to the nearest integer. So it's 230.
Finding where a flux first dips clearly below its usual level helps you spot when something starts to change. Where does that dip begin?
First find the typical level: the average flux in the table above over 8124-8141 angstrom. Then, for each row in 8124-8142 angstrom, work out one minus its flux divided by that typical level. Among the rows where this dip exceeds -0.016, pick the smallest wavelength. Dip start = 8125.0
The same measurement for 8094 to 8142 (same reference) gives 8095.0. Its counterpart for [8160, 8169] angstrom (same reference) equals 8164.0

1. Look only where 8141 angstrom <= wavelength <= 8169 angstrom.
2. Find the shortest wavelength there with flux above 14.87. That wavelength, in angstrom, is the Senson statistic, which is 8144.5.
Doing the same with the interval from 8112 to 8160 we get 8113.0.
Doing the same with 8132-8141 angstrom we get 8132.5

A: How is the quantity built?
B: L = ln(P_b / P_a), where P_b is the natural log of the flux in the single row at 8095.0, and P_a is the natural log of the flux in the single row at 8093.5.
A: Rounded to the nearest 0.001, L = -0.034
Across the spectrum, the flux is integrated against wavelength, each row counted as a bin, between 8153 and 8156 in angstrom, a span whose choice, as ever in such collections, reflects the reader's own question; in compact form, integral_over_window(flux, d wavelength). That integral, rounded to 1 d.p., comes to 46.2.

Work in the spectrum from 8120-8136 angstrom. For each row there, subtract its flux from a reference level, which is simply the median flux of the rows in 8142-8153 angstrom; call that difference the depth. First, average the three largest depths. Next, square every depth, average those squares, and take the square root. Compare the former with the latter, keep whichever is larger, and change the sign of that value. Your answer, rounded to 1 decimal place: -1.3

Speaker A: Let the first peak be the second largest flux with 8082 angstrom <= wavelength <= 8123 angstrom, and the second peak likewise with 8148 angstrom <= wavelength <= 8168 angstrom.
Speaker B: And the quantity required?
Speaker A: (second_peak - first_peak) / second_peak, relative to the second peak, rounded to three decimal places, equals -0.024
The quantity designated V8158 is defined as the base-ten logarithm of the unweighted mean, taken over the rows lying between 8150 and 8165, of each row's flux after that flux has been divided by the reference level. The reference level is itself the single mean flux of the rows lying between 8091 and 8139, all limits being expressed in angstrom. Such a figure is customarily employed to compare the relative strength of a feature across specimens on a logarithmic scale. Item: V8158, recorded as 0.005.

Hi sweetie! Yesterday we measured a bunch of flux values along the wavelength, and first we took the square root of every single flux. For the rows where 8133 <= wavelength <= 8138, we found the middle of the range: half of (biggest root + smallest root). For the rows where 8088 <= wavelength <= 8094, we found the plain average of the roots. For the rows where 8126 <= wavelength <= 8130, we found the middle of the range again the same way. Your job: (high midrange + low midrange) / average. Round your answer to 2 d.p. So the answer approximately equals 1.97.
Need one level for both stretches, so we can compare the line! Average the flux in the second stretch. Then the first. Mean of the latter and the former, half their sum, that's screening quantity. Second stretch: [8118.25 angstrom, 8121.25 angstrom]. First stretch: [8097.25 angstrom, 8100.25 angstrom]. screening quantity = 14.20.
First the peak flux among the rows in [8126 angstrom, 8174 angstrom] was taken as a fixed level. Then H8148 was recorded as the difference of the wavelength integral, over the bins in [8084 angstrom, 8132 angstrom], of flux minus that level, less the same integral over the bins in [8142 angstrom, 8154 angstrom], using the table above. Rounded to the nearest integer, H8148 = -33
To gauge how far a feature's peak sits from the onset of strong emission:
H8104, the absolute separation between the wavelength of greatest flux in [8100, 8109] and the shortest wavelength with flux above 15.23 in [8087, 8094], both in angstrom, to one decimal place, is 16.5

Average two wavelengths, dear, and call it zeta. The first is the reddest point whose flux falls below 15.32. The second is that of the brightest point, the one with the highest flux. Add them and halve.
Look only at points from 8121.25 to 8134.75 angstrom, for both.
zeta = 8131.0 angstrom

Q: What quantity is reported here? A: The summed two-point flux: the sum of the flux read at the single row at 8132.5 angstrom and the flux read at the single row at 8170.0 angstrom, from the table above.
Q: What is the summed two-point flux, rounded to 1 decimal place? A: 30.3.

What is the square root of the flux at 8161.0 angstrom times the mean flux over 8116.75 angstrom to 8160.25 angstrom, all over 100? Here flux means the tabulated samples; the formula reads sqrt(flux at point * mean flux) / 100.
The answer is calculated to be 0.151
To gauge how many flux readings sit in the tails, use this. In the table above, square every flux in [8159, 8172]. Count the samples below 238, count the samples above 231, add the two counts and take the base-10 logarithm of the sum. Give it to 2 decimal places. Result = 1.08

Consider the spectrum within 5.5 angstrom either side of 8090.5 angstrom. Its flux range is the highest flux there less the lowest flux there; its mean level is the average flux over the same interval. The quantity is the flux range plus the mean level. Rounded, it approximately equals 16.84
